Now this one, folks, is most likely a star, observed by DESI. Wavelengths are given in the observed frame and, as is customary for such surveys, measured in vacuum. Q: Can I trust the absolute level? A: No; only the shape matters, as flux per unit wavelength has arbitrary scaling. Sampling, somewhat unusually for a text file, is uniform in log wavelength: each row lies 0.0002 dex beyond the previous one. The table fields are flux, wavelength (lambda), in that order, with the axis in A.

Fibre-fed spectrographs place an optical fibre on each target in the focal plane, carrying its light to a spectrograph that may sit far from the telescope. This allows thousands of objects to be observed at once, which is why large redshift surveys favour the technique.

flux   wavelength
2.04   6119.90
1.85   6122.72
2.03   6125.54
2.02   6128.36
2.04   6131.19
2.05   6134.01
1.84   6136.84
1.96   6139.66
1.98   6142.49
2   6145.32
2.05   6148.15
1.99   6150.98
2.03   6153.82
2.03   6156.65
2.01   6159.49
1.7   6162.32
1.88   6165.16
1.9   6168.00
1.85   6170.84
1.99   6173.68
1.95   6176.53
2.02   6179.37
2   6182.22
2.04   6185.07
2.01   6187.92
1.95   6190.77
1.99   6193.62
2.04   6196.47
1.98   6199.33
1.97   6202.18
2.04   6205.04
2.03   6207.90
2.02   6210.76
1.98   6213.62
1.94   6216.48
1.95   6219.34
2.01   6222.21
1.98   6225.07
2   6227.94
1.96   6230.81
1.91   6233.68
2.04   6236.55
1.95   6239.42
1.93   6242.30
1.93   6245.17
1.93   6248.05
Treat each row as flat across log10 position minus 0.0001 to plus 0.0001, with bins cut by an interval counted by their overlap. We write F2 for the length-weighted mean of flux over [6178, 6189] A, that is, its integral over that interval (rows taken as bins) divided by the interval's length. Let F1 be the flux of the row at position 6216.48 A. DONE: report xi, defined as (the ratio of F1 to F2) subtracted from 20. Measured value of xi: 19.0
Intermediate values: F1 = 1.94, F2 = 2.02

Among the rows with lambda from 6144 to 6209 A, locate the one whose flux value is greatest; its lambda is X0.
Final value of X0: 6148.15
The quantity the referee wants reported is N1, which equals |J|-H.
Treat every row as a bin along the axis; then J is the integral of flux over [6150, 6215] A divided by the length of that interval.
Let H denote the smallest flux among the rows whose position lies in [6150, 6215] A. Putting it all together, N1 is 0.27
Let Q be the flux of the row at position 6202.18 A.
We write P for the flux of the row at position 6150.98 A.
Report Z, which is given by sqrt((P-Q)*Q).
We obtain 0.20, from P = 1.99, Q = 1.97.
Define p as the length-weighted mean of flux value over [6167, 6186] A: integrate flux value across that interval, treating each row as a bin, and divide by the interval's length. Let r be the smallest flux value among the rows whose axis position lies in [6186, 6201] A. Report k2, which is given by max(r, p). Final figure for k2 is 1.963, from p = 1.96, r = 1.95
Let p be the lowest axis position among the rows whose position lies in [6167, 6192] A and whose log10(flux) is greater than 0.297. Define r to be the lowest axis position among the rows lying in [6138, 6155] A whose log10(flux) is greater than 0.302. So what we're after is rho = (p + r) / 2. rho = 6160.9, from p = 6173.68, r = 6148.15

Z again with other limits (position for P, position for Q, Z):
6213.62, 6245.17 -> 0.31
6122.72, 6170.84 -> 0.00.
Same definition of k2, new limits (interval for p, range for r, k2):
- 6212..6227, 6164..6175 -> 1.974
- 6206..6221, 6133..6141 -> 1.986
